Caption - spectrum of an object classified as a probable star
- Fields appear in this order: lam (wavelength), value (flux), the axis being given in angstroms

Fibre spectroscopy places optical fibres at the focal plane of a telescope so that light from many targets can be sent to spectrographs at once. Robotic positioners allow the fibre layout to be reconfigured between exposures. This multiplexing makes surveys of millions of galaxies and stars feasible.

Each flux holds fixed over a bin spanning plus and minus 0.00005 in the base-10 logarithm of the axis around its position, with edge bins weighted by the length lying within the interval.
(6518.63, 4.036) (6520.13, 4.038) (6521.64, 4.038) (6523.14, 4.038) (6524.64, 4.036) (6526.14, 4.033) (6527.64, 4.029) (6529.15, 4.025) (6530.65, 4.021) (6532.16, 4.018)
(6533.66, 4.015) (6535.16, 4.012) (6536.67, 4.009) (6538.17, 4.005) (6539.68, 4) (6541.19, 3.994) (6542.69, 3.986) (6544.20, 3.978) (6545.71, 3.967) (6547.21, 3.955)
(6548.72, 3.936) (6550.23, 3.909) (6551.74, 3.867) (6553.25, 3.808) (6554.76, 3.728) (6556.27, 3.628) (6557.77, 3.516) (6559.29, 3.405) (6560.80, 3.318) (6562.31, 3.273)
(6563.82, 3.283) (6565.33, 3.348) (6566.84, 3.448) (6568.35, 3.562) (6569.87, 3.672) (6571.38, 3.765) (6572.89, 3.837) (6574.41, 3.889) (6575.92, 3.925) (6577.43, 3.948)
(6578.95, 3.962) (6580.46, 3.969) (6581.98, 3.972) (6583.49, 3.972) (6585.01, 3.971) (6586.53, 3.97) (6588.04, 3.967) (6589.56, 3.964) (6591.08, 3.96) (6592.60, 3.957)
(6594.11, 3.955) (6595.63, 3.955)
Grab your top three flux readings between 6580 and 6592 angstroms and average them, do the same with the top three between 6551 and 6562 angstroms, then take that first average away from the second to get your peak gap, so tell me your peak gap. -0.17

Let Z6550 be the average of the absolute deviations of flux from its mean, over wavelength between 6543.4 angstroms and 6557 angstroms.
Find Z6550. 0.10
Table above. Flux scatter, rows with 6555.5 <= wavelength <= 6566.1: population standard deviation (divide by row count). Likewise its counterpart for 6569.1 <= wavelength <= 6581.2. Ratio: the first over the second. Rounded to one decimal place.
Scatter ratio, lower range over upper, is 1.2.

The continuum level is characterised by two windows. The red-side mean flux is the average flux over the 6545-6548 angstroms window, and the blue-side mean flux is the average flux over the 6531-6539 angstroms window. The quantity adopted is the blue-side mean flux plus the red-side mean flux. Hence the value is 8.0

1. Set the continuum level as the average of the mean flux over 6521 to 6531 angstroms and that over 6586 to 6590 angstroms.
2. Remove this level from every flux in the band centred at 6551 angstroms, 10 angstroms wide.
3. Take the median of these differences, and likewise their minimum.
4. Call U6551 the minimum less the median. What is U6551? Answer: -0.160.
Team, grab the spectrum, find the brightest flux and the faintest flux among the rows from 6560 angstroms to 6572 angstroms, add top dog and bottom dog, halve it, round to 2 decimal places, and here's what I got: 3.52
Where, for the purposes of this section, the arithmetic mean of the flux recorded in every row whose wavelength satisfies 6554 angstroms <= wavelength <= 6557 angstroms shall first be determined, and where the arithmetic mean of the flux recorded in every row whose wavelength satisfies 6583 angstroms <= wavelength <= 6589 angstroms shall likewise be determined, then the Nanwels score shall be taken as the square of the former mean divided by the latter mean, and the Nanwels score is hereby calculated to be 3.4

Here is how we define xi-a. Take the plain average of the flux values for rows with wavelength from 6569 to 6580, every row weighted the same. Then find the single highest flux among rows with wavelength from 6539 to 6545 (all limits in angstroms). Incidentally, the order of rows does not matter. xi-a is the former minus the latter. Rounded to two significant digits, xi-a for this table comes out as -0.14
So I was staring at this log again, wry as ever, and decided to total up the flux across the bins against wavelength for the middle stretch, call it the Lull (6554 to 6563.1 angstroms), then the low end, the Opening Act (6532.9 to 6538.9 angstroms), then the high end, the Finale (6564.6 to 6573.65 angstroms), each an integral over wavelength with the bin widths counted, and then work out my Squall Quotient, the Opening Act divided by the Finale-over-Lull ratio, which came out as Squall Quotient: 23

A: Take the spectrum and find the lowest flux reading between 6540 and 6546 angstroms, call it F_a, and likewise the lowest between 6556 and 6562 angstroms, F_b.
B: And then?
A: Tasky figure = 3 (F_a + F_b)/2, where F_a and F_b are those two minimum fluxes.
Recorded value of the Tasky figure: 10.9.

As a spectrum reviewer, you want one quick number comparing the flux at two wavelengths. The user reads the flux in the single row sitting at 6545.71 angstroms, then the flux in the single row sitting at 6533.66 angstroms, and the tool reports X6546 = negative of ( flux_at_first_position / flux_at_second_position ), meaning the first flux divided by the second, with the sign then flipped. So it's -0.99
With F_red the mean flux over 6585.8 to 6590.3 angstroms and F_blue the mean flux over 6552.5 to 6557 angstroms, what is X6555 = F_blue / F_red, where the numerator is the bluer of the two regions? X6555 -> 0.94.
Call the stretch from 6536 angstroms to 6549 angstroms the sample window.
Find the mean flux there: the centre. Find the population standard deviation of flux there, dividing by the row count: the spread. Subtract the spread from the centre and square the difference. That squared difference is 15.7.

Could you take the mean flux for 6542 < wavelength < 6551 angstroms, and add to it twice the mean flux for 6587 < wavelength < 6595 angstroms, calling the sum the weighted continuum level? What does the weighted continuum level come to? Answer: 11.88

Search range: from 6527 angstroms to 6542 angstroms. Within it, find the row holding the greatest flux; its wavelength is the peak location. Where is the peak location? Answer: 6527.64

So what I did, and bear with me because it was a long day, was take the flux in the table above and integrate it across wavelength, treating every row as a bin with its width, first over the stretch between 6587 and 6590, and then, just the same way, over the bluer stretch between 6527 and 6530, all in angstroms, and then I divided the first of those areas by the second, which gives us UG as 0.99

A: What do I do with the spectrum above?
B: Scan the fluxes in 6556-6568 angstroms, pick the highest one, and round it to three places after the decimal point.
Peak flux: 3.628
